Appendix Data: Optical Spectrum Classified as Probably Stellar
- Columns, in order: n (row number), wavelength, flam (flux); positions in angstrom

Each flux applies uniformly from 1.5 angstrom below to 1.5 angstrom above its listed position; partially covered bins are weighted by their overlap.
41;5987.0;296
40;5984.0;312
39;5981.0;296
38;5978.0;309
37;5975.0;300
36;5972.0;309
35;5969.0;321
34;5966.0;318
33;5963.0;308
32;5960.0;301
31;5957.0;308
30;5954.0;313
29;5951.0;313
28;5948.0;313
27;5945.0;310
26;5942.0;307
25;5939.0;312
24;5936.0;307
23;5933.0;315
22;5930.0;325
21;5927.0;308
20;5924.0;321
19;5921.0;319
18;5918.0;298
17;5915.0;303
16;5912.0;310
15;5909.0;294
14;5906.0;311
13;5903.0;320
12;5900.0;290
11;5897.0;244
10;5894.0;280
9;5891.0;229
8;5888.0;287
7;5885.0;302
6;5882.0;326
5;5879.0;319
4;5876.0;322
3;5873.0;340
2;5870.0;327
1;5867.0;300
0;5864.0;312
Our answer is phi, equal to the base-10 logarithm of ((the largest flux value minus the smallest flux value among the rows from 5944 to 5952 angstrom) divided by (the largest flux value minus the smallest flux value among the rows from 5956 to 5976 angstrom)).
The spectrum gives -0.85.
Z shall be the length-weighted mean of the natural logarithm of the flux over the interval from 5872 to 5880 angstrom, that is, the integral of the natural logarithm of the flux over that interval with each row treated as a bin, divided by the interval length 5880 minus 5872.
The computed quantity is 5.79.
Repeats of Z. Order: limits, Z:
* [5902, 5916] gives 5.73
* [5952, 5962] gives 5.73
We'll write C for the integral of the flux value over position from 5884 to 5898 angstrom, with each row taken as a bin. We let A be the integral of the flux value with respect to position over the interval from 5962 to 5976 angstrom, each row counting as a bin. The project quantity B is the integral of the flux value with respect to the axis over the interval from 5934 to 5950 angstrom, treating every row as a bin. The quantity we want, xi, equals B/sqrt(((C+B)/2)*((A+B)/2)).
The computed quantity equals 1.10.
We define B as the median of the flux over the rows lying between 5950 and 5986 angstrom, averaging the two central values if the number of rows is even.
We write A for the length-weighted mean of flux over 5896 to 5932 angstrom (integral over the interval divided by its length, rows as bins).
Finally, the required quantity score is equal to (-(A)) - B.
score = -614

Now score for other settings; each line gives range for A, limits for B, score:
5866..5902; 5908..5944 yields -606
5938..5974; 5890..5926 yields -611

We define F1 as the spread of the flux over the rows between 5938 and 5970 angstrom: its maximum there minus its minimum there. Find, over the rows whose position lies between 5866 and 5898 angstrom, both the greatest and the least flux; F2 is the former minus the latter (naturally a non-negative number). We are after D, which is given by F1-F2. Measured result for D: -91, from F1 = 20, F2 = 111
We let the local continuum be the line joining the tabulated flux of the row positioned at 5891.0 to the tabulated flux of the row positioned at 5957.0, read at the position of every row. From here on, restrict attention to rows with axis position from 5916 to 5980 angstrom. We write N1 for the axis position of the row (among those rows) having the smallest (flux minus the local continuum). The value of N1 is 5975.0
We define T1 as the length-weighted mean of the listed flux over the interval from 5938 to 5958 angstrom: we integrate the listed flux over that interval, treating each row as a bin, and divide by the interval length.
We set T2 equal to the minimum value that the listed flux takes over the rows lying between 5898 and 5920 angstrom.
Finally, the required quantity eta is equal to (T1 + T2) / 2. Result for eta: 300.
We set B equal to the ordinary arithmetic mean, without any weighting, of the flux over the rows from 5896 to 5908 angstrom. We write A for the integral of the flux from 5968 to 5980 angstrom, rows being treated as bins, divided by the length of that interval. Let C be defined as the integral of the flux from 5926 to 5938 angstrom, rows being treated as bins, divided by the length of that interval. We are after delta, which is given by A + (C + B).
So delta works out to 914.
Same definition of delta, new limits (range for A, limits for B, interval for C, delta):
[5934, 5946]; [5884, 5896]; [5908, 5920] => 886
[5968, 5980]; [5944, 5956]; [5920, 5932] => 939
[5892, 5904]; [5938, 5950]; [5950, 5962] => 899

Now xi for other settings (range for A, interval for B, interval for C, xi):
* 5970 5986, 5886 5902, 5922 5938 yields 0.93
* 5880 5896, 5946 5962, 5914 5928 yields 1.05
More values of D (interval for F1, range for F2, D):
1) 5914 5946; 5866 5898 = -84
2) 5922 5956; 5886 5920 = -73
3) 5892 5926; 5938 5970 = 57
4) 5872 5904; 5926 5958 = 93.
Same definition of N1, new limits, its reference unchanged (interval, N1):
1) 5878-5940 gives 5891.0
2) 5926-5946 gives 5945.0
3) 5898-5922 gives 5918.0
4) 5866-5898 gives 5891.0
